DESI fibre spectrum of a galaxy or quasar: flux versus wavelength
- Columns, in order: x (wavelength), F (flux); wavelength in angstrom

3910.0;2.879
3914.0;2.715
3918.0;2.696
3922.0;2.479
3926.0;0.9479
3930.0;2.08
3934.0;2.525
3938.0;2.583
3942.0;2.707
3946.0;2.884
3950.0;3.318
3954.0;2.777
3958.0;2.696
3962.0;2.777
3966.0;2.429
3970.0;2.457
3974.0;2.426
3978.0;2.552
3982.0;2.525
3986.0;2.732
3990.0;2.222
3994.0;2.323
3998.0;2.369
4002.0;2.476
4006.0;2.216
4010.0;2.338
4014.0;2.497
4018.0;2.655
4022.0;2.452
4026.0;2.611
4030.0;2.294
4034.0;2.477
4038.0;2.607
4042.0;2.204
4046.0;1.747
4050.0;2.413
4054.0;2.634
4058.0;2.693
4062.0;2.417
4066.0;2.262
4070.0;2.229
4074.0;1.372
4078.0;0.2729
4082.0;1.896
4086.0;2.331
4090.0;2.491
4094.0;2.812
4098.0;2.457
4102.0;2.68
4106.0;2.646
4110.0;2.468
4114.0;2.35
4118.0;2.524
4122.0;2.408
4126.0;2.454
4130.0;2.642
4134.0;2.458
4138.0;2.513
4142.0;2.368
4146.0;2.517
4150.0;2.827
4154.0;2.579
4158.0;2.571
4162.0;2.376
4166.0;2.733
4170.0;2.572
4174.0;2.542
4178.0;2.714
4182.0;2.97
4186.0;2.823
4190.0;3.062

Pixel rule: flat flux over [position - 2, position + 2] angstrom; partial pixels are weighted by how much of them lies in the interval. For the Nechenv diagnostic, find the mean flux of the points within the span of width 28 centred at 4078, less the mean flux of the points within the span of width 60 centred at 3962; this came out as -0.80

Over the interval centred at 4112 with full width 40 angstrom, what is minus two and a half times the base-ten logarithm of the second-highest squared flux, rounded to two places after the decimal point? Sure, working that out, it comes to -2.14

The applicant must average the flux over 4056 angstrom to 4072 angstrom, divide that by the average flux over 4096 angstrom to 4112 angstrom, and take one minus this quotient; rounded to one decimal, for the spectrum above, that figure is 0.1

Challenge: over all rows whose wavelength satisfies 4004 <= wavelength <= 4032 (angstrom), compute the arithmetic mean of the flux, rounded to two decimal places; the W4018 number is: 2.44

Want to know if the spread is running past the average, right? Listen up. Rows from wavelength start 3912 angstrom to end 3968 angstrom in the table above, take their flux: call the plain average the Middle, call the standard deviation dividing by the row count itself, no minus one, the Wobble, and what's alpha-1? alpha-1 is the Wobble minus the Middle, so -2.0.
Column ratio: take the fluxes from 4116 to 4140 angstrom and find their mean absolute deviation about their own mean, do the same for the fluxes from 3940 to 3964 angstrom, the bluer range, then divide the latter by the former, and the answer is 2.7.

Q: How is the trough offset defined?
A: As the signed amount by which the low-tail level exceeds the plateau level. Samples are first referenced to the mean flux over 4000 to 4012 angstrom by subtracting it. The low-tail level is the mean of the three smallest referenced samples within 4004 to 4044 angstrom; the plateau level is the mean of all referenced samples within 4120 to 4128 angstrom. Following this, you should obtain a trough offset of -0.19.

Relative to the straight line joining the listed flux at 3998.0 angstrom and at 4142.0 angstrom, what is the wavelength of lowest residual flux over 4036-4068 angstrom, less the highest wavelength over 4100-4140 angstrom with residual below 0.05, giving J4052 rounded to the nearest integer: -76 angstrom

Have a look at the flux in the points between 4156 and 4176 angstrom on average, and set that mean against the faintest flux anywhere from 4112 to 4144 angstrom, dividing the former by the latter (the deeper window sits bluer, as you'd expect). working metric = 1.09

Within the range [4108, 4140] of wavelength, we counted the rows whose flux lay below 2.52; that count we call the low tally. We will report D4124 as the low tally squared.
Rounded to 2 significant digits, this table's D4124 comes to 36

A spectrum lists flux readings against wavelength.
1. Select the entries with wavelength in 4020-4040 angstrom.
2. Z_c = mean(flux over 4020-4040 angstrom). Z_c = 2.49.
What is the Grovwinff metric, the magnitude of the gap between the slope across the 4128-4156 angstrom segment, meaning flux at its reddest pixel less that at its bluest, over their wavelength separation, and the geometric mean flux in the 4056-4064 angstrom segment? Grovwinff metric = 2.55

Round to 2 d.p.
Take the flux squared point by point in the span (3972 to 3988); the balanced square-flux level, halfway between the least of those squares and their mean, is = 6.22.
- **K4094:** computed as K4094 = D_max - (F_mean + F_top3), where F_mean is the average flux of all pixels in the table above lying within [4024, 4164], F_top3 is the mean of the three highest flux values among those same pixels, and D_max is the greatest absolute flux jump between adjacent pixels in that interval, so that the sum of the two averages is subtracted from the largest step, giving -3.5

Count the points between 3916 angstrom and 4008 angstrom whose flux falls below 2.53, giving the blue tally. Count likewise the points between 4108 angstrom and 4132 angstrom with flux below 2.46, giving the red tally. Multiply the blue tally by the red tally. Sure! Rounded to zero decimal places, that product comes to 39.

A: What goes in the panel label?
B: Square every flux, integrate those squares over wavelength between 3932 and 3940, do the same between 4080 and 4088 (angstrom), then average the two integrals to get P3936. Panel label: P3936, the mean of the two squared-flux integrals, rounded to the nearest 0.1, 44.2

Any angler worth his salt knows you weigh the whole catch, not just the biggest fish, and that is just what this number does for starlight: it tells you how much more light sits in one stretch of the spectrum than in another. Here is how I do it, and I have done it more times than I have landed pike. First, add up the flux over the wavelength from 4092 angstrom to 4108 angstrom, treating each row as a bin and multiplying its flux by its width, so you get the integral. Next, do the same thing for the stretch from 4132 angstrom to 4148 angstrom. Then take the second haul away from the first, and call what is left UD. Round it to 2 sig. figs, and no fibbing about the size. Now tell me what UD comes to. 3.0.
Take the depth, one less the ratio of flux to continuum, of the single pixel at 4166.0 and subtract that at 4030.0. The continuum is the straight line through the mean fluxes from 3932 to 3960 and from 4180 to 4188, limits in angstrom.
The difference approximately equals -0.13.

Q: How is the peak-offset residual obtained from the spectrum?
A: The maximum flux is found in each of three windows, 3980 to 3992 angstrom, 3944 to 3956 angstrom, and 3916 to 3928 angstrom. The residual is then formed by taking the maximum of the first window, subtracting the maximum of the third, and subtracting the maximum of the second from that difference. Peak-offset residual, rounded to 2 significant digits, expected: -3.3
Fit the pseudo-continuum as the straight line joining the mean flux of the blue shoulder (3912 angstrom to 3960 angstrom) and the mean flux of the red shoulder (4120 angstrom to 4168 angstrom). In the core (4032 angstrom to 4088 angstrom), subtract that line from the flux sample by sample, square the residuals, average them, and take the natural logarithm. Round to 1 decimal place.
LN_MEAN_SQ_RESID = -0.6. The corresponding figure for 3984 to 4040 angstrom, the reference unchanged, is -3.4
